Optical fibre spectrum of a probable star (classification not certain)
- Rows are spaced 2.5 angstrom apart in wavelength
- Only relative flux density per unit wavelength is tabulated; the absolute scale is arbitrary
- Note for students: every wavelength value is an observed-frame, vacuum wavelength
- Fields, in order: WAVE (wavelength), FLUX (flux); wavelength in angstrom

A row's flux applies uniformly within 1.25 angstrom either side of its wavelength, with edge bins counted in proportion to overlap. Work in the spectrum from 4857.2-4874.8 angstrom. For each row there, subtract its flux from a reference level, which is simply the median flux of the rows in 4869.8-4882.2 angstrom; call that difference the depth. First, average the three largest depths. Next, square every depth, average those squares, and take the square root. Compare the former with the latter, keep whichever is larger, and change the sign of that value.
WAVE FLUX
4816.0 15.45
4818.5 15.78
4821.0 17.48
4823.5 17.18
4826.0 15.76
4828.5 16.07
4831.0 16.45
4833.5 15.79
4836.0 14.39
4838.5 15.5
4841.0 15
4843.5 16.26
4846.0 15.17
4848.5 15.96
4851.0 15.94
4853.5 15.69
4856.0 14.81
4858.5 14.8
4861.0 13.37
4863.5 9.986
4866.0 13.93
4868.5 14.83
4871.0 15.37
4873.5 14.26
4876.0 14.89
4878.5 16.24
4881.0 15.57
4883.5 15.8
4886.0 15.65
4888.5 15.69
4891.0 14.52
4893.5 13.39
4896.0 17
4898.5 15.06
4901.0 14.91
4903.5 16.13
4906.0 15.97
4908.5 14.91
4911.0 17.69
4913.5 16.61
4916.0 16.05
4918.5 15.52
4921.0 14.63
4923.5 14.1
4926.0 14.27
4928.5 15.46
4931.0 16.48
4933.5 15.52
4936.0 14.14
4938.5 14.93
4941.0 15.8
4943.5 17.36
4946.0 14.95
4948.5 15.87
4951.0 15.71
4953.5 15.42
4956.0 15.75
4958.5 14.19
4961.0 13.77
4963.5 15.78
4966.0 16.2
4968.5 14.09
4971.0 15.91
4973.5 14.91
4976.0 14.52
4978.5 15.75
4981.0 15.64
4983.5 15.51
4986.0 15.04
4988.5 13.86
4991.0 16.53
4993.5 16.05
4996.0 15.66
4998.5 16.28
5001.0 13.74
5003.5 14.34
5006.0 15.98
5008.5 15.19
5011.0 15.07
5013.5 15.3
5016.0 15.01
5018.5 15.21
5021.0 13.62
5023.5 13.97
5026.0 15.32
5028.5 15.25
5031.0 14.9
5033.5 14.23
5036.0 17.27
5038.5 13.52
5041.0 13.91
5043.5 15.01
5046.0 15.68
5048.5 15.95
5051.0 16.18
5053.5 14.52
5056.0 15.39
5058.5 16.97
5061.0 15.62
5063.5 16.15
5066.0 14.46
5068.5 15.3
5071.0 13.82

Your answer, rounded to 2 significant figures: -2.9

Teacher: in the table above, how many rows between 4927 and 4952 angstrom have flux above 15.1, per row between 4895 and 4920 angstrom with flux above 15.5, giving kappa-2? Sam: 1.0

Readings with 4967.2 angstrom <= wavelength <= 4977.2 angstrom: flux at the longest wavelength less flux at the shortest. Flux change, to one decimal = 0.4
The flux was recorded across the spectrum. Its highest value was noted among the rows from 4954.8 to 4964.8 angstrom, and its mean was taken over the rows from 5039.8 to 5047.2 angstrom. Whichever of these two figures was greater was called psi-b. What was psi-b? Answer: 15.8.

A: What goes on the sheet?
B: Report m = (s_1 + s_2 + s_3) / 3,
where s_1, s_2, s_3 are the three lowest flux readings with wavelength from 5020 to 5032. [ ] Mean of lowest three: 14.2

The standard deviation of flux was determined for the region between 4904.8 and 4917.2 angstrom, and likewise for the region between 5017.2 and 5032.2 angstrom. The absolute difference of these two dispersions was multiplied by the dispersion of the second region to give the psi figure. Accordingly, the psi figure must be 0.2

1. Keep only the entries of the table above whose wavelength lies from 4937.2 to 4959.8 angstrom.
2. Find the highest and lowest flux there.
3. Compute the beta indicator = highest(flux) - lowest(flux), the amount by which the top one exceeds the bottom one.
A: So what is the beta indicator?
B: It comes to 3.2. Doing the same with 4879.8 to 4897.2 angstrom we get 3.6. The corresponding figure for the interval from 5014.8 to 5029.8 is 1.7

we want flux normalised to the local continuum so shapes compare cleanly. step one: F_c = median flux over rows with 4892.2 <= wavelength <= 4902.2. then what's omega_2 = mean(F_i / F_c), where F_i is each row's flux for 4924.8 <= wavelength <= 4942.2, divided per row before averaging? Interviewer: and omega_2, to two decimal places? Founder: 1.02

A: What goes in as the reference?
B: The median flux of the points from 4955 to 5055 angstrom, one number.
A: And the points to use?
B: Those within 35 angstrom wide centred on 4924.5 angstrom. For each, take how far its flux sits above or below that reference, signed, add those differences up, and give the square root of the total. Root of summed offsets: 1.8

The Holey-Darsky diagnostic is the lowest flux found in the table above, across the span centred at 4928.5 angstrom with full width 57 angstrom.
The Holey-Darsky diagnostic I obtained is 14.1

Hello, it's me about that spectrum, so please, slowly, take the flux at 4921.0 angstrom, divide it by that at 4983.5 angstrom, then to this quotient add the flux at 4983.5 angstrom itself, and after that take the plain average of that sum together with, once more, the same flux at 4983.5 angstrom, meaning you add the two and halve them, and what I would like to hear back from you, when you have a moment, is 16.0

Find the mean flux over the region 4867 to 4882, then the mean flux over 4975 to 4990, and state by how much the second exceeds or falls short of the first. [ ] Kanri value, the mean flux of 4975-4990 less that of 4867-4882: -0.1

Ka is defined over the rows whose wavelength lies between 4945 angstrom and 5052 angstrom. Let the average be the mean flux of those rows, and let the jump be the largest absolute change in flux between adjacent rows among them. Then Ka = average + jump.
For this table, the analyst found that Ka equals 18.9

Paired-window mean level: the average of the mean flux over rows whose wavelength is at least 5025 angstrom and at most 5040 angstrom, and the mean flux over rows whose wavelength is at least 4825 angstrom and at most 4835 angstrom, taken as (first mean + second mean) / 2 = 15.5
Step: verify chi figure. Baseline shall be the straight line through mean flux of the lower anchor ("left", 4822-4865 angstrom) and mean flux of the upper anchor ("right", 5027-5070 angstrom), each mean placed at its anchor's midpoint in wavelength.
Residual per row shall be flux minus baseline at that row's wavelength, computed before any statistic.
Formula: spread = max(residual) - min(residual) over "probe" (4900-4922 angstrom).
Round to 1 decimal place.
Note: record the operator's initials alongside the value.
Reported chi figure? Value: 3.1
